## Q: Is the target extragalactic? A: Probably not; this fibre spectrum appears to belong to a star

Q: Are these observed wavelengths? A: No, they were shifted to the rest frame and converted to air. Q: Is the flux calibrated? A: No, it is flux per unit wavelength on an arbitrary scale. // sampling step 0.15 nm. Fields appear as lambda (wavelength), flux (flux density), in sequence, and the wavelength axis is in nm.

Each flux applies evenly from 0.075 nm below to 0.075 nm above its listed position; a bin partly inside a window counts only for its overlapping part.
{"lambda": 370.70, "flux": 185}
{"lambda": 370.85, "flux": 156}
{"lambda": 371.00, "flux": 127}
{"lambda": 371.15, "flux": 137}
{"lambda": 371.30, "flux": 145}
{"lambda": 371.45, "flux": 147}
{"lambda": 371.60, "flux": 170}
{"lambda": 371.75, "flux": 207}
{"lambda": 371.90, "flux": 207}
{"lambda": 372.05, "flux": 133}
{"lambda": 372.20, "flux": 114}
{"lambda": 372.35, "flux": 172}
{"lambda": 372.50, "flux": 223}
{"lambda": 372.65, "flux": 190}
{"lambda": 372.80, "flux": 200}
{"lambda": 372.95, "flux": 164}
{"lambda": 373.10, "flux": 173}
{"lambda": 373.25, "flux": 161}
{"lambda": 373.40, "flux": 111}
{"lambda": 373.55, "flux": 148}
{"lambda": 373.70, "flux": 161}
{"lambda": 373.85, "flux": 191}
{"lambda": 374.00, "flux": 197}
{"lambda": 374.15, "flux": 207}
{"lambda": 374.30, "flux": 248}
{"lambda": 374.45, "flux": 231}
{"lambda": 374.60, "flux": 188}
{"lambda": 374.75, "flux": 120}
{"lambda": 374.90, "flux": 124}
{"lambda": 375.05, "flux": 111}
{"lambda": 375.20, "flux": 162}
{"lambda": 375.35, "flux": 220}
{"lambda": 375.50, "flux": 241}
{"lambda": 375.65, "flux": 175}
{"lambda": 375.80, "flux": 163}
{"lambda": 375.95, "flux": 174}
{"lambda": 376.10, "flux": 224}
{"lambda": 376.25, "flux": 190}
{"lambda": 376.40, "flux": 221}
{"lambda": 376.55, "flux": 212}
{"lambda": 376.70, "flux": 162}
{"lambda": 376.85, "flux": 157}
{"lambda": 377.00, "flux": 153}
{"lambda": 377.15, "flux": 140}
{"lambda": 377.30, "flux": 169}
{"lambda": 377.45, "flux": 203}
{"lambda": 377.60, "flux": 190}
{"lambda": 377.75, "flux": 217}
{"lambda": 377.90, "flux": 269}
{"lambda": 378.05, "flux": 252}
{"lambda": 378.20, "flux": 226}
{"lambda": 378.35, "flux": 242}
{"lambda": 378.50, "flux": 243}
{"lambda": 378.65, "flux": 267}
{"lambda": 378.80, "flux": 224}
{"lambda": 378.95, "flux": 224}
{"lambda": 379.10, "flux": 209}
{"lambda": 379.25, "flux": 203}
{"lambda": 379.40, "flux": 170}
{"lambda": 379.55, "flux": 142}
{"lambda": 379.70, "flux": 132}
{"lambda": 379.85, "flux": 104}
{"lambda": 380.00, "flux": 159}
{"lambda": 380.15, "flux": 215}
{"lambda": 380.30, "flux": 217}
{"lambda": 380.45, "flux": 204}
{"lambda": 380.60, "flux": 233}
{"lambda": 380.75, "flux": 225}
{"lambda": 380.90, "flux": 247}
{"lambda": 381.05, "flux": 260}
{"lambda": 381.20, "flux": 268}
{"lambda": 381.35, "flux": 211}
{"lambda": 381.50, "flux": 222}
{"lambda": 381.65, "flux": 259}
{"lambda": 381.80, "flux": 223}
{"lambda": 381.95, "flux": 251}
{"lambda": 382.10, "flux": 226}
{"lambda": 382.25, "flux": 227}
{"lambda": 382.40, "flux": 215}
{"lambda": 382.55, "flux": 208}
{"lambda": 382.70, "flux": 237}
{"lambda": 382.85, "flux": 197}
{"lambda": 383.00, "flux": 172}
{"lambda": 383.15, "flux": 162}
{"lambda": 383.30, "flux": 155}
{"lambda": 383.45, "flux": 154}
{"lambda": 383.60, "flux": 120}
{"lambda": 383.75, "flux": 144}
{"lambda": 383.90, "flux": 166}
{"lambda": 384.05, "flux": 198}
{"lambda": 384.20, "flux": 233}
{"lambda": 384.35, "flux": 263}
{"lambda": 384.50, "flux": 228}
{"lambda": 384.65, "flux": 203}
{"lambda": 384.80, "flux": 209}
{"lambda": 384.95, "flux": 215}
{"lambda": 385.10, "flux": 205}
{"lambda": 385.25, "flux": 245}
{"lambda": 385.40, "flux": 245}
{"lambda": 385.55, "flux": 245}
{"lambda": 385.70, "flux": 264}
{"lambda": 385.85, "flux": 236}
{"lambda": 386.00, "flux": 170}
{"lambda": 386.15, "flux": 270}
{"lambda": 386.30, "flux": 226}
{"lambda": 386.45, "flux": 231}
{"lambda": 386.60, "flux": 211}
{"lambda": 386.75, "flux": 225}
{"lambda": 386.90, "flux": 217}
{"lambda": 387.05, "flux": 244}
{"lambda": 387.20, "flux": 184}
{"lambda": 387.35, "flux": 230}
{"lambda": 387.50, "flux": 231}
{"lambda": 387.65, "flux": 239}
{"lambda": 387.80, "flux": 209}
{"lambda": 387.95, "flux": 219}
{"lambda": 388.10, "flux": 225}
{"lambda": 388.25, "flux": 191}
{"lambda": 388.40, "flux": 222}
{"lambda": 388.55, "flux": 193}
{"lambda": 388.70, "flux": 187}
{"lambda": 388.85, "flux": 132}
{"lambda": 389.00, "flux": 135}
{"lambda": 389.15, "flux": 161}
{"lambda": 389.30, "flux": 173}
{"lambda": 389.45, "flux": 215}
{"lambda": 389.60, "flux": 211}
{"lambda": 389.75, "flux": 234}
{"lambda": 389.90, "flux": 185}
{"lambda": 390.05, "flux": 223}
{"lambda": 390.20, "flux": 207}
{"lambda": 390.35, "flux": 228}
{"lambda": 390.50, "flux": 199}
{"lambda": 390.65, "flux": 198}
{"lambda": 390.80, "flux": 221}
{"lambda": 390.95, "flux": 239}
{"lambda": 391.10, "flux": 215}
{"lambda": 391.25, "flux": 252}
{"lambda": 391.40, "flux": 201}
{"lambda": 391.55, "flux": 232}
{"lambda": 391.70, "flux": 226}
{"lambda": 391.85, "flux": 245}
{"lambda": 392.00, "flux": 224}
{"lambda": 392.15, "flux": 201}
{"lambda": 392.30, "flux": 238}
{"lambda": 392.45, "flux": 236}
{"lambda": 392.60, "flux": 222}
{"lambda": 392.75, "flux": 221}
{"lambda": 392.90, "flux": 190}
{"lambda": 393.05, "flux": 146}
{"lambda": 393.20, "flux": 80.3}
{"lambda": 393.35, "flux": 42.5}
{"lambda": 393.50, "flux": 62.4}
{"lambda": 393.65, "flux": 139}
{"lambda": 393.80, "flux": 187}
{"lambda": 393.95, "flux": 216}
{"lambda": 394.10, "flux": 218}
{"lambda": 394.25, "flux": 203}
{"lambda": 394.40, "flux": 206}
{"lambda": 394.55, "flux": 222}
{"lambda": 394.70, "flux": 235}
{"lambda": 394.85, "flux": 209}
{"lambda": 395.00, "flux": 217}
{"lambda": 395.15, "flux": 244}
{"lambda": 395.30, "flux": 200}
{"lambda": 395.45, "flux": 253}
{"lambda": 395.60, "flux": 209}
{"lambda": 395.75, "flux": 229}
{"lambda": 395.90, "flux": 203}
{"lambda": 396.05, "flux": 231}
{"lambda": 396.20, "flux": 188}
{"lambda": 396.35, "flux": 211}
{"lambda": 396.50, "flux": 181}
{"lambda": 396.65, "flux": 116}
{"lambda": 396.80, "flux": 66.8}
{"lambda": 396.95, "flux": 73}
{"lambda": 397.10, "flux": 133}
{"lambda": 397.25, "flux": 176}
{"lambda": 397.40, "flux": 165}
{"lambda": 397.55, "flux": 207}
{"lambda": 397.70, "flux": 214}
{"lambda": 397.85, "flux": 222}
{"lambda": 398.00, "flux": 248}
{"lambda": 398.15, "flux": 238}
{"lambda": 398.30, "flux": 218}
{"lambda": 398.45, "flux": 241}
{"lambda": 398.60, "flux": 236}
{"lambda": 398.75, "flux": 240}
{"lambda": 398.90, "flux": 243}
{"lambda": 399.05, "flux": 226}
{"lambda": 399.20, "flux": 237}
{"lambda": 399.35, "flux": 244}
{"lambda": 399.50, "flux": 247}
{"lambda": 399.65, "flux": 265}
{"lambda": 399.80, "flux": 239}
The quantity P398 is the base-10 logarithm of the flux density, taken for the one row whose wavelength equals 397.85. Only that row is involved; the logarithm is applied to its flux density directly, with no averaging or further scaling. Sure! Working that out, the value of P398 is 2.35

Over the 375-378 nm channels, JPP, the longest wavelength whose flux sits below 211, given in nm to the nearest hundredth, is 377.60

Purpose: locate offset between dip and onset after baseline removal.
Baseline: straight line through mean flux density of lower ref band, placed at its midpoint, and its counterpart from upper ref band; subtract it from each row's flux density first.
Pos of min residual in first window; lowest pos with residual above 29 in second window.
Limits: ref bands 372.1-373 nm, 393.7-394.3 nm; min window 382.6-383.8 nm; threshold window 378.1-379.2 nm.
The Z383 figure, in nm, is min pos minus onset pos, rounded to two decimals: 5.40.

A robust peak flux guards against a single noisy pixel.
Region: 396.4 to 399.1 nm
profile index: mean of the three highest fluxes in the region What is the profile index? 244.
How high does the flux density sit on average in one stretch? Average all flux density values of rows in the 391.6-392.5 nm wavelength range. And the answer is 228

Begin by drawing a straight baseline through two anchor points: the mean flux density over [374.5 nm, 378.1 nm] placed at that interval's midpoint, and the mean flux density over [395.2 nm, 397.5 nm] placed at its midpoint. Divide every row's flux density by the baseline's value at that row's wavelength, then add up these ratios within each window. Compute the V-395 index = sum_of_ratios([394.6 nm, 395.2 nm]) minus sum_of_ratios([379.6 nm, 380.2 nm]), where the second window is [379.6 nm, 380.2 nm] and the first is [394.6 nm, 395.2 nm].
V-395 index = 1.8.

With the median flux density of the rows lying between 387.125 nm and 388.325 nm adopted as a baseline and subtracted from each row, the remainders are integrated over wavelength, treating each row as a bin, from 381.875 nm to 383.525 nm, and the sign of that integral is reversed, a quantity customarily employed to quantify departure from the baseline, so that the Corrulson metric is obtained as 36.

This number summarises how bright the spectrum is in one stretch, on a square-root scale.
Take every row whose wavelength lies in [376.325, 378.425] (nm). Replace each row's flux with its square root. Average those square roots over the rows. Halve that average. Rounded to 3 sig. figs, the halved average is 7.05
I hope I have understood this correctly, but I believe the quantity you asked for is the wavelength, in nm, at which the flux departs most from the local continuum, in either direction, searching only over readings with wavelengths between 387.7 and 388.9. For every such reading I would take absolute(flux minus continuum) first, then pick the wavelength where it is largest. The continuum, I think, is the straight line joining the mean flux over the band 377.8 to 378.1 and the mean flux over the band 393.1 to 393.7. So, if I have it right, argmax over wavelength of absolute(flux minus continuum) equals 388.40 nm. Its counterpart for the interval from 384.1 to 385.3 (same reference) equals 384.35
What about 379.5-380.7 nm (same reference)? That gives 379.85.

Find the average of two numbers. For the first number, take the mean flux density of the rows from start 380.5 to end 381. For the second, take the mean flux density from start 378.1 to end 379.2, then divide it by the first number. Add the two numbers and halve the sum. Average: 118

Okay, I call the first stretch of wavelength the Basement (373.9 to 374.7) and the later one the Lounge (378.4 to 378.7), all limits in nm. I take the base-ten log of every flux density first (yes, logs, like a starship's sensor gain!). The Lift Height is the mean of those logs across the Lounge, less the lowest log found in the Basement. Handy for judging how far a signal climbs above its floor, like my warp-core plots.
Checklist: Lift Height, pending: 0.13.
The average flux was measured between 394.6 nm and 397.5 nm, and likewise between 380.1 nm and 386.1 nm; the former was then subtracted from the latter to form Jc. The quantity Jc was 28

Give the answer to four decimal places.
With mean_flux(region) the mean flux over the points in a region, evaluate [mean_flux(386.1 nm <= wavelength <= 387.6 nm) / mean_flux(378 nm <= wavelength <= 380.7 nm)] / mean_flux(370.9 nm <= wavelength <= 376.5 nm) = 0.0064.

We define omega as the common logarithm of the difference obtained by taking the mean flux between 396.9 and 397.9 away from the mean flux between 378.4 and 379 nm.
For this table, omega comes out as 1.84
